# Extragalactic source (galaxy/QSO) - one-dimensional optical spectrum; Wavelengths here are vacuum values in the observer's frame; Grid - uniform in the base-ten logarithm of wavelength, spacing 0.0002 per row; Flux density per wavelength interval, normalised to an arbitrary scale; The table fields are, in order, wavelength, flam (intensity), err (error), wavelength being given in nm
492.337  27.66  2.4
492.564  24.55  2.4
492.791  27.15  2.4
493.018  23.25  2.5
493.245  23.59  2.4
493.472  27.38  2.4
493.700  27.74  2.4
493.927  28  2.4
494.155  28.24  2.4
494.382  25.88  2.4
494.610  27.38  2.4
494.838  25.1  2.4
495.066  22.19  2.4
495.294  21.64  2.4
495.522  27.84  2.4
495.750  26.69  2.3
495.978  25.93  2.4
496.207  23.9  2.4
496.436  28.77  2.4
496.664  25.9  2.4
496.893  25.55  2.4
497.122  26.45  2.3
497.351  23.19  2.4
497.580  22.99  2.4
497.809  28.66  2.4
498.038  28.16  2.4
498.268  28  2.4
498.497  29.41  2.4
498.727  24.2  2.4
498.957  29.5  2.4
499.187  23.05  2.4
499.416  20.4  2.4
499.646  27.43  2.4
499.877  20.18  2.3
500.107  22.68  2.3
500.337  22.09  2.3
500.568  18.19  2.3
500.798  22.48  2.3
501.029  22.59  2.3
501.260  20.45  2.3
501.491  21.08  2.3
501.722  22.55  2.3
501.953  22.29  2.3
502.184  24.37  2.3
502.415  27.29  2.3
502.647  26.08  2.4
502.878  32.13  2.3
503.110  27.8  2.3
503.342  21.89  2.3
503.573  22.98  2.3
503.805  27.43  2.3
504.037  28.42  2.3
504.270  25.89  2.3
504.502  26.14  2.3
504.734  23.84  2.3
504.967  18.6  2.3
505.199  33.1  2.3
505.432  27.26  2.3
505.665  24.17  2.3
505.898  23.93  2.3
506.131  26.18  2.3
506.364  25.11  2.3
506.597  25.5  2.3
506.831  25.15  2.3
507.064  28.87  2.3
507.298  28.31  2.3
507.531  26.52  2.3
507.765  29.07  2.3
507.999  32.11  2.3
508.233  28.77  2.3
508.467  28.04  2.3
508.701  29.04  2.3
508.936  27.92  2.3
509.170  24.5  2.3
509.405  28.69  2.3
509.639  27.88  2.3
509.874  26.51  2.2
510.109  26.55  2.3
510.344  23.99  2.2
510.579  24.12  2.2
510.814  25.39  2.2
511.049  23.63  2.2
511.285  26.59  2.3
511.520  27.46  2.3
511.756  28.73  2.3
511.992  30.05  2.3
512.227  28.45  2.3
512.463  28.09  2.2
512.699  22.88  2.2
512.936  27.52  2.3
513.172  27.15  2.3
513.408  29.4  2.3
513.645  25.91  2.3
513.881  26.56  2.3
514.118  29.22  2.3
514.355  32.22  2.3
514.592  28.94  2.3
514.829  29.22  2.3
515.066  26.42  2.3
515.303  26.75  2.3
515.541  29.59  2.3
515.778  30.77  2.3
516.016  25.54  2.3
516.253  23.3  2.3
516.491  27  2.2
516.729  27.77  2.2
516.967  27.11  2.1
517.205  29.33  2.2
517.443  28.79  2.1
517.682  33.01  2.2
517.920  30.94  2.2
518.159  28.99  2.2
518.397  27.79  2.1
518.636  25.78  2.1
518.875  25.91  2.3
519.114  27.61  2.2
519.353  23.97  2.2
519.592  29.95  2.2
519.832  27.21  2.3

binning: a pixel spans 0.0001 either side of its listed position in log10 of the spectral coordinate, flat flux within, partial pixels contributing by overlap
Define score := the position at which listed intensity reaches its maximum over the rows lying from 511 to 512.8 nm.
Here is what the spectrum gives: 511.992 nm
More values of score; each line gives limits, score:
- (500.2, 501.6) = 501.029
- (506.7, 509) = 507.999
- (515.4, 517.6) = 515.778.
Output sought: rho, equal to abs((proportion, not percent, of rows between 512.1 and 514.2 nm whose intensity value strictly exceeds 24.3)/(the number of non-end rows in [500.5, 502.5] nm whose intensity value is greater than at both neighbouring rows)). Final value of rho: 0.44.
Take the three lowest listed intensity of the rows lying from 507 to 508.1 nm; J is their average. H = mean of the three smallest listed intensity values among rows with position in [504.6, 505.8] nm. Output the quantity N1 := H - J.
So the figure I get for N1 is -5.7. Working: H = 22.2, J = 27.9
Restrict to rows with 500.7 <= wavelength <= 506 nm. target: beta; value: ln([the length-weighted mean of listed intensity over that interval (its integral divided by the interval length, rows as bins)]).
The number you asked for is 3.22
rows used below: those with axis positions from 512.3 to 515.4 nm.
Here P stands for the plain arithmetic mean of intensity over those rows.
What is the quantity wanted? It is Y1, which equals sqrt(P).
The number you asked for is 5.26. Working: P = 27.7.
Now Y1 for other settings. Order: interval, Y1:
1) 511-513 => 5.20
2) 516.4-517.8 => 5.37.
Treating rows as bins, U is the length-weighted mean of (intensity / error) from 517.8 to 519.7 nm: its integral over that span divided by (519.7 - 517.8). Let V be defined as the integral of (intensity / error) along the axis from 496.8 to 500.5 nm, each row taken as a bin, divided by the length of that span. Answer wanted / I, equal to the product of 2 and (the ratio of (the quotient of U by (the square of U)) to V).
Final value 0.0150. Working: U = 12.6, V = 10.5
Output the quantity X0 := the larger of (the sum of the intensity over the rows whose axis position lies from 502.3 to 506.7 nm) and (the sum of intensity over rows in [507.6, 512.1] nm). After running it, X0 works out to 519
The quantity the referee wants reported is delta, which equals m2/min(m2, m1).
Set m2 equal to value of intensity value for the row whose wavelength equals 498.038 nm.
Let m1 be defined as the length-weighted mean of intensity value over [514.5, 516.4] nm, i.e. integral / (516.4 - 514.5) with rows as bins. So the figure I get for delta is 1.02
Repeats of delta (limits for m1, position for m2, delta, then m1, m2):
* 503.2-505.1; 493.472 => 1.12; 24.5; 27.38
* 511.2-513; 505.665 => 1.00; 27.5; 24.17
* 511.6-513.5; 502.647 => 1.00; 27.8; 26.08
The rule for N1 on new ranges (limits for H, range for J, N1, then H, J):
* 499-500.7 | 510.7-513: -4.4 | 19.6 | 24.0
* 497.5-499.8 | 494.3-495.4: -0.8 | 22.1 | 23.0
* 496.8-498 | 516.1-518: -1.9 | 23.9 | 25.8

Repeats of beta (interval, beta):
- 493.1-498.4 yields 3.26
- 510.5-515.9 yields 3.32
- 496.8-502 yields 3.18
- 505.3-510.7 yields 3.29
